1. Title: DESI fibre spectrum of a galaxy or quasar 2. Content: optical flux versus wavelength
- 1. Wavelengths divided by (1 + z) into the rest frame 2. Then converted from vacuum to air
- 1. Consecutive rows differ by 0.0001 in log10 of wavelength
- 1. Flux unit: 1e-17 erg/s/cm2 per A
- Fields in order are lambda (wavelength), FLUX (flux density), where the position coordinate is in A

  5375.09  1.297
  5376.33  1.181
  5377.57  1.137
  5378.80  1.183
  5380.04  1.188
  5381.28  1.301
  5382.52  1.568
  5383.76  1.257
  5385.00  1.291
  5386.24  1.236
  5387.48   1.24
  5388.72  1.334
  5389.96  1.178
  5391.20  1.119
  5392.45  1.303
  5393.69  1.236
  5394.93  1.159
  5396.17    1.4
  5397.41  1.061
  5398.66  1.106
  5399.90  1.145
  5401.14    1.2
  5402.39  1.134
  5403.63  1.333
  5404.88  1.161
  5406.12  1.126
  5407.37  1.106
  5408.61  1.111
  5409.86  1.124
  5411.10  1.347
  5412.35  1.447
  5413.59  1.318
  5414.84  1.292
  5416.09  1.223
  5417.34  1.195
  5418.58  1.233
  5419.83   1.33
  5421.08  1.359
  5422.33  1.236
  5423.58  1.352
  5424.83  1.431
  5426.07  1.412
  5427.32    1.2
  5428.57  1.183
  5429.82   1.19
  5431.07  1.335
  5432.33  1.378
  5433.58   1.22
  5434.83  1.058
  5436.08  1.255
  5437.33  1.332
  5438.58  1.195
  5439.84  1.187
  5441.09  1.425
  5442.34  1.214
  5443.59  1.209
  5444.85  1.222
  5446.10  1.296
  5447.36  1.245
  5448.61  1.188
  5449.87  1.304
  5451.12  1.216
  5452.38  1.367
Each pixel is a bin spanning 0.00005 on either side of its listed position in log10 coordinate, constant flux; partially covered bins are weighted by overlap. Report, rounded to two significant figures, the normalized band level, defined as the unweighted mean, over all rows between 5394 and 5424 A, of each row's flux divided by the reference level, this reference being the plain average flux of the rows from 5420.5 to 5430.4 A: 0.95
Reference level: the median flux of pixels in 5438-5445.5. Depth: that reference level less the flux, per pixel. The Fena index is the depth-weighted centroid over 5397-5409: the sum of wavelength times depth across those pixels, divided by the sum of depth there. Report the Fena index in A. 5402.6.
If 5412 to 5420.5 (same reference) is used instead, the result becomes 5414.7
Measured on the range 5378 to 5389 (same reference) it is 5384.4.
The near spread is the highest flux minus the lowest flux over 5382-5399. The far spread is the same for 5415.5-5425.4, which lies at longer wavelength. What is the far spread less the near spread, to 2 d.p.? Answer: -0.27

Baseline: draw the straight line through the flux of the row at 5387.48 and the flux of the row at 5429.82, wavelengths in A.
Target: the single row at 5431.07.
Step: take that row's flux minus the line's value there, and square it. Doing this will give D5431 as 0.021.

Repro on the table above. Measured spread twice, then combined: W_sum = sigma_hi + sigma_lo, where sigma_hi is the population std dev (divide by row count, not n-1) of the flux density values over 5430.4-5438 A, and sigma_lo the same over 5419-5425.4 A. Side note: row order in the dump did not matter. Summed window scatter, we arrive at 0.17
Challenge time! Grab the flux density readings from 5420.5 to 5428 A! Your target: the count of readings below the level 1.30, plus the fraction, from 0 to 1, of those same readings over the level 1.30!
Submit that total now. 3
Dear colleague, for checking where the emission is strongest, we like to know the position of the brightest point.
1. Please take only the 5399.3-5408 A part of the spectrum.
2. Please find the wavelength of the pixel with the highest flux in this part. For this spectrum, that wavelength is 5403.63 A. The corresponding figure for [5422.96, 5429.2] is 5424.83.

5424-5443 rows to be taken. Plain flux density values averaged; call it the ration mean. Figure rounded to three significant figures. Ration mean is 1.27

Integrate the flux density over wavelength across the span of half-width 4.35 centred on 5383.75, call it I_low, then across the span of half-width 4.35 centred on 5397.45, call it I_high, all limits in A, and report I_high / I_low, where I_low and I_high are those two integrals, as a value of 0.92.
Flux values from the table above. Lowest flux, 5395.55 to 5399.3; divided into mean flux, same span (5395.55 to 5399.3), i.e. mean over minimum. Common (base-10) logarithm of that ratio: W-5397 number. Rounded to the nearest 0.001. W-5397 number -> 0.049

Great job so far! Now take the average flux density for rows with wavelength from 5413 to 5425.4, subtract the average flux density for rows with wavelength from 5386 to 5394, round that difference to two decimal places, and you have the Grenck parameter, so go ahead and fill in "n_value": 0.06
